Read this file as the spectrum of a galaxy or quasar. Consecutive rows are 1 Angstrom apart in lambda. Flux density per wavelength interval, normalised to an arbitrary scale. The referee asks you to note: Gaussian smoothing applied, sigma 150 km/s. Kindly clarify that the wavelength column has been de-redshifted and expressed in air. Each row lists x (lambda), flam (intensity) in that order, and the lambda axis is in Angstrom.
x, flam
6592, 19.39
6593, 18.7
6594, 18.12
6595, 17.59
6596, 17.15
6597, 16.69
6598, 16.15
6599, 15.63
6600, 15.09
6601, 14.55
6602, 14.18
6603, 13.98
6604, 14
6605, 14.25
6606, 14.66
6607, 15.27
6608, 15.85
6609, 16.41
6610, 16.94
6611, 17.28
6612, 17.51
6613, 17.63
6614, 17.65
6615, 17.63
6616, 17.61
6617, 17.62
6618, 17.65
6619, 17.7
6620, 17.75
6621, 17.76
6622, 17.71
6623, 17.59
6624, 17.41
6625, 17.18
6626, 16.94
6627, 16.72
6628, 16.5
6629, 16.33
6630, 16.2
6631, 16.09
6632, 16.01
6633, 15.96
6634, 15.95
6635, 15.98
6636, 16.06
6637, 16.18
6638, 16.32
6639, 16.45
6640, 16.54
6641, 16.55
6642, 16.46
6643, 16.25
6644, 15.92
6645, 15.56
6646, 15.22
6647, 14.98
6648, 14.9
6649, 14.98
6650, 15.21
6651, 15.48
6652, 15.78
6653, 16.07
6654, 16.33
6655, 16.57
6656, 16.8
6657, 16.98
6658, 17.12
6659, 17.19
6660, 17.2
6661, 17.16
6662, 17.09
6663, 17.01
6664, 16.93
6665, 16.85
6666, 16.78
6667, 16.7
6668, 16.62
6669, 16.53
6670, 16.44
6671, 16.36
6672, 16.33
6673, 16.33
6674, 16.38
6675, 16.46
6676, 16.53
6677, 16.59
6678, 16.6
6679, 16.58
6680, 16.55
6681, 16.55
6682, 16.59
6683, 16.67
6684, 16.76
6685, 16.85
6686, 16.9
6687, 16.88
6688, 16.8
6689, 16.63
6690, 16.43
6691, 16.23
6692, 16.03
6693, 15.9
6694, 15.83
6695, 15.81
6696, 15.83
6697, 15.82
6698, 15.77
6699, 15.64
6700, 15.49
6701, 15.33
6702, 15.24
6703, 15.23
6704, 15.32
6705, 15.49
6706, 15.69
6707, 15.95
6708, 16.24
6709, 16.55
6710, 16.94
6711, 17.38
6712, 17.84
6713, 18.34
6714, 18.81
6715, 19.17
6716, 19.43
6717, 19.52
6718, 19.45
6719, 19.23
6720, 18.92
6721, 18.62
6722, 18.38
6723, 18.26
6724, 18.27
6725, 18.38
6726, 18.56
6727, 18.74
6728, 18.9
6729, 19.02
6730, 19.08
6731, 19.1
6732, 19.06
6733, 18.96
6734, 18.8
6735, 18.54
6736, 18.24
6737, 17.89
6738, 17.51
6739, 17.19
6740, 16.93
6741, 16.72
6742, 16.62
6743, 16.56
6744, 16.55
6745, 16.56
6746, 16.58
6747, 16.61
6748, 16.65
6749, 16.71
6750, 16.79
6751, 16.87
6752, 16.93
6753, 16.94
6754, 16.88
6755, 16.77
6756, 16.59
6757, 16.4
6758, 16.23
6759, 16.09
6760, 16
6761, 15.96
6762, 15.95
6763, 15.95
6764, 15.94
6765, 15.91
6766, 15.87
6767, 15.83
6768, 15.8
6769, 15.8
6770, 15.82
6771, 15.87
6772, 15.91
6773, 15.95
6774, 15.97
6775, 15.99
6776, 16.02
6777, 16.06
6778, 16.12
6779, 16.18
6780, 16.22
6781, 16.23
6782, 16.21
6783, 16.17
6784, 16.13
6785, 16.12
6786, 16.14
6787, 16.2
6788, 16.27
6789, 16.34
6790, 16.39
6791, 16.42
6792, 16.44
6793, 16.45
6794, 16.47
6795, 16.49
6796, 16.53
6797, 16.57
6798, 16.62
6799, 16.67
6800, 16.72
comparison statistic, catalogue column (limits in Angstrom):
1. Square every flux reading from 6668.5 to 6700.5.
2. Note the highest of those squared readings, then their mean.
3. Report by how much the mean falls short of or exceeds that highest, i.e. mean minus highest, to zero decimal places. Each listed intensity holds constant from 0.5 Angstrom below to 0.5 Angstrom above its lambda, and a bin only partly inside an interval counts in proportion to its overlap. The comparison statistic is -18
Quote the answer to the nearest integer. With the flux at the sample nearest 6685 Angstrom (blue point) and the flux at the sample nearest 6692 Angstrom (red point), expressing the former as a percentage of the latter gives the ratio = 105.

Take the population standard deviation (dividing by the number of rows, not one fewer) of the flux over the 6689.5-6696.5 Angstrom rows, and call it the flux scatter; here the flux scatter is 0.22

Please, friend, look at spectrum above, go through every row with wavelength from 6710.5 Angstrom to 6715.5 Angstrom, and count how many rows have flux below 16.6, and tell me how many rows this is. 0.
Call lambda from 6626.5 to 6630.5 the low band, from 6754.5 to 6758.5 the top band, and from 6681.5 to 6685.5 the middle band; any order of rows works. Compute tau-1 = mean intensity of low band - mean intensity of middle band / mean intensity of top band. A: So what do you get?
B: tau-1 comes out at 15.4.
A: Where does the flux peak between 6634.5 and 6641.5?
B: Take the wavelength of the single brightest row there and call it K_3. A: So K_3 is 6641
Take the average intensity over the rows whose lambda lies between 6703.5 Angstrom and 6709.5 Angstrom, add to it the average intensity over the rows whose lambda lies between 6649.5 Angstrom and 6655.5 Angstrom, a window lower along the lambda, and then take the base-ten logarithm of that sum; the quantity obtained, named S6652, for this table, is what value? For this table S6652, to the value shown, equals 1.50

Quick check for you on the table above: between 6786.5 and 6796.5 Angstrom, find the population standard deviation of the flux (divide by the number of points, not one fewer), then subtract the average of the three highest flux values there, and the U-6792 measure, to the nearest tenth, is -16.4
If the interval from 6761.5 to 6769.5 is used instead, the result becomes -15.9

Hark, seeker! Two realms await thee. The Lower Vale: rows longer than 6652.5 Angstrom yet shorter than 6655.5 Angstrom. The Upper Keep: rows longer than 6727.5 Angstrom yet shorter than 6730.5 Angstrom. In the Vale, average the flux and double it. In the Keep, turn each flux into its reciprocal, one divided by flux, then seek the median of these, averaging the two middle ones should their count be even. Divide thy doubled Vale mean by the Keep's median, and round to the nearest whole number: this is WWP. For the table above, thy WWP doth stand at 621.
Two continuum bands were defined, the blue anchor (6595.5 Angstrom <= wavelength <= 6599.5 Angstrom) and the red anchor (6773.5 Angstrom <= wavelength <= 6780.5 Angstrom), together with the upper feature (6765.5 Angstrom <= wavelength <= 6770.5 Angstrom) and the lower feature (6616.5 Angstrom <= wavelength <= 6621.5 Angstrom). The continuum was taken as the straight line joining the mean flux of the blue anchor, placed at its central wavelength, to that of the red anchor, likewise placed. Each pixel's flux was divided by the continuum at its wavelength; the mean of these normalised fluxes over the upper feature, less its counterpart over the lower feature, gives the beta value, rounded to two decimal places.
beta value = -0.10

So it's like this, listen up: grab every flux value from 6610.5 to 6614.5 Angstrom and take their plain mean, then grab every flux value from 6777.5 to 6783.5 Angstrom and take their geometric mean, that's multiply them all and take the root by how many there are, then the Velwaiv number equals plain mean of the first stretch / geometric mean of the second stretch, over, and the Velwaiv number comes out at 1.08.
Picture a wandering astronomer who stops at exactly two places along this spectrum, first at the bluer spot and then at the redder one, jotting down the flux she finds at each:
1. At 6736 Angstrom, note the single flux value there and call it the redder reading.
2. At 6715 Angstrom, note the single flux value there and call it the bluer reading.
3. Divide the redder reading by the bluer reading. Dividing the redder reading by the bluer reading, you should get 0.95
